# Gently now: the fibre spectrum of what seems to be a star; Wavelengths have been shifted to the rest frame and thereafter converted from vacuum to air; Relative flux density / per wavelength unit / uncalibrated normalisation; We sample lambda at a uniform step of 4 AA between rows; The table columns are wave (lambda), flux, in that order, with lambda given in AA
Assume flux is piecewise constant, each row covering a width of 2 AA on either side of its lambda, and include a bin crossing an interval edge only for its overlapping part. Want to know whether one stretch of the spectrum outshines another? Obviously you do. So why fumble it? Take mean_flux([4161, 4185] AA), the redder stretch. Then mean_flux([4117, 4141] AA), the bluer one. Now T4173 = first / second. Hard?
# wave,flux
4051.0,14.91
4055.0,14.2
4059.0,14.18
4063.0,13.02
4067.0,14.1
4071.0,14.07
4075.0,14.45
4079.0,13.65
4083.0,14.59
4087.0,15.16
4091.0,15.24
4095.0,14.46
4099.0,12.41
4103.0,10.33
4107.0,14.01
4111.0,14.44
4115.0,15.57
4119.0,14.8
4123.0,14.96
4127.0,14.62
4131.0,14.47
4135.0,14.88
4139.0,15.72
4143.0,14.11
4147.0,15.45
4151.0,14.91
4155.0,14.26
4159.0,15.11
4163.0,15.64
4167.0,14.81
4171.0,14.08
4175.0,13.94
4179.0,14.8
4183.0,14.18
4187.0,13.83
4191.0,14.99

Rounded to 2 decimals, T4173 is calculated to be 0.98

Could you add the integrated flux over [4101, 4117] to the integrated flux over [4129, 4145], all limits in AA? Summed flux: 454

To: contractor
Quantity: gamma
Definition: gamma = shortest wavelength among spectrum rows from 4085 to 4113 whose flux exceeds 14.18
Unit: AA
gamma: 4087.0 AA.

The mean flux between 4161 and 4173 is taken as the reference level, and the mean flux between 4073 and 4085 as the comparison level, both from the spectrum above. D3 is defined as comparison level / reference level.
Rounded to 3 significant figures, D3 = 0.959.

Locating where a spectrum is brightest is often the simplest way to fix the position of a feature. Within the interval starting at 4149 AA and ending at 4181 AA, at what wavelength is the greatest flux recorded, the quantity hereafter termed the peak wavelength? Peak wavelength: 4163.0 AA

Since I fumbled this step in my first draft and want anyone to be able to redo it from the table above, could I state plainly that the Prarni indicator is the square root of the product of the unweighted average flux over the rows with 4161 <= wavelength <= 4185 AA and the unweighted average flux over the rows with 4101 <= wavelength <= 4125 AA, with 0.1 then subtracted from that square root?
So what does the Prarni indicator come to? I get 14.2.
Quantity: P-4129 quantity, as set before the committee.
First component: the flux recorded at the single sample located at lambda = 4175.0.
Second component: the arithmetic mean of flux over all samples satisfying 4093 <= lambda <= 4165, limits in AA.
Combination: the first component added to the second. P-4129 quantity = 28.4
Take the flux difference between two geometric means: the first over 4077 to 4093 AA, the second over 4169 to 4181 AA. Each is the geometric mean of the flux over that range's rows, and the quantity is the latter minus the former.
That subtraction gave -0.4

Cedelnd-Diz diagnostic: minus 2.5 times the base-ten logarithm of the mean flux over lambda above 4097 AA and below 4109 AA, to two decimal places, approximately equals -2.72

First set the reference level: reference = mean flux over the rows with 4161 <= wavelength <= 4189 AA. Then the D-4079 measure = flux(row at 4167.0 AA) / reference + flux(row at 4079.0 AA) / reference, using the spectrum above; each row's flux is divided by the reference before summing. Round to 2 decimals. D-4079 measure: 1.97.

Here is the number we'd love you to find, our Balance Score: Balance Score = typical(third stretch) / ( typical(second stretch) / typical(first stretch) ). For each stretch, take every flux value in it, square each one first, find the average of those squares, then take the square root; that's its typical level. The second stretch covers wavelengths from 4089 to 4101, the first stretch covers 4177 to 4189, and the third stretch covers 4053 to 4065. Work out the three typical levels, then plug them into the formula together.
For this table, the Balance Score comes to 14.0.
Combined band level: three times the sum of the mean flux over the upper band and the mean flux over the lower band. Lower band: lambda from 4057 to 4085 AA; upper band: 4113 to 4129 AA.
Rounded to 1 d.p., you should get 87.0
